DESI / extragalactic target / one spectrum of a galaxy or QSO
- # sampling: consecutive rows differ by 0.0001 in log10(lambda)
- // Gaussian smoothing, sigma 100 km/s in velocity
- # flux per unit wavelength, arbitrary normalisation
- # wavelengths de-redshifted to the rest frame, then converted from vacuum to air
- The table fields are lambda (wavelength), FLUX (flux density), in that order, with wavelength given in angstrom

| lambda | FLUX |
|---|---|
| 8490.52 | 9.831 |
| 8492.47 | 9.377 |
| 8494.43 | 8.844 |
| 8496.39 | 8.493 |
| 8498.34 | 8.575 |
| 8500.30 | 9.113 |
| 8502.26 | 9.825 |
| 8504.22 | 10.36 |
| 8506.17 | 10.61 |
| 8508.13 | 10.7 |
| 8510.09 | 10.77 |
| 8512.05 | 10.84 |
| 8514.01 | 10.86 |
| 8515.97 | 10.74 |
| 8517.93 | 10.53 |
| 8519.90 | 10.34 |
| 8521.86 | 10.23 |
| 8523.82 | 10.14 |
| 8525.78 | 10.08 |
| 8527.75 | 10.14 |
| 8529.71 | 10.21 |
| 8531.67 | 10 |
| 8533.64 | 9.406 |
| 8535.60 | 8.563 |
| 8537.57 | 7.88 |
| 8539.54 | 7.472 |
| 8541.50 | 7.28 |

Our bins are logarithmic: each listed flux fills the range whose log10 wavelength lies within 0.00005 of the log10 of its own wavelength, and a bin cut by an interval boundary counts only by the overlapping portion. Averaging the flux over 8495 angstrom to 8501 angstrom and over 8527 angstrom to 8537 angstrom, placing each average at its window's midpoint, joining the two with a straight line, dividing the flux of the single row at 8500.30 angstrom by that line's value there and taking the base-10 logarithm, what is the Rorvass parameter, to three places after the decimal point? 0.016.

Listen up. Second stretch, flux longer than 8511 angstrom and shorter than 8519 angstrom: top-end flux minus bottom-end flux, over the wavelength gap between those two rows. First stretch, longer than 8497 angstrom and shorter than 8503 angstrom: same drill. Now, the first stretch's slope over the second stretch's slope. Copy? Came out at -6.0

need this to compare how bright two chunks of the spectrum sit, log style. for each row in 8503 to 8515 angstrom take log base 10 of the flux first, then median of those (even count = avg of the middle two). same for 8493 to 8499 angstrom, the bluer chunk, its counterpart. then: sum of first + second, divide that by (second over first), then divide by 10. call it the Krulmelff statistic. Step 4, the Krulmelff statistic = 0.217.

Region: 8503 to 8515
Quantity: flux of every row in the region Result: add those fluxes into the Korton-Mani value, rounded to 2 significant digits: 64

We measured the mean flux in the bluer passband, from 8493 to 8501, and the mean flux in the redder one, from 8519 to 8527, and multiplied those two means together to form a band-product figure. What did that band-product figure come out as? 89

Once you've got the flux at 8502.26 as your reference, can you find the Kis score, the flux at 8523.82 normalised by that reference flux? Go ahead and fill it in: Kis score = 1.03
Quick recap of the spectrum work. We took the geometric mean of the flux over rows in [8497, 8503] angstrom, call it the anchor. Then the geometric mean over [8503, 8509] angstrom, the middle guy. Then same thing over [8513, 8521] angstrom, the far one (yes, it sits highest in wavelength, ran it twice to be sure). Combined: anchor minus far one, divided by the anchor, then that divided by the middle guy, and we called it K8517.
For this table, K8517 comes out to -0.015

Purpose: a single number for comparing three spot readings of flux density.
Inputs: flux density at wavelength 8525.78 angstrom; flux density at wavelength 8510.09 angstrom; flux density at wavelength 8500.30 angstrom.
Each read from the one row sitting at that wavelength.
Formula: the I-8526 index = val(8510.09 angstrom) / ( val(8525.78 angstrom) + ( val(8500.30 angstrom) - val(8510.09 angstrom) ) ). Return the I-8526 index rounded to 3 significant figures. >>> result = 1.28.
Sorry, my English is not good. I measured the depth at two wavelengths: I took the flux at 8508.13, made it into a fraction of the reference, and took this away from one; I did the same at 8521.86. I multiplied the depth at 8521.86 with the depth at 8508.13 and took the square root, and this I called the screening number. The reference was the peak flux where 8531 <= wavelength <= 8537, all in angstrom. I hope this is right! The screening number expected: 0.04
